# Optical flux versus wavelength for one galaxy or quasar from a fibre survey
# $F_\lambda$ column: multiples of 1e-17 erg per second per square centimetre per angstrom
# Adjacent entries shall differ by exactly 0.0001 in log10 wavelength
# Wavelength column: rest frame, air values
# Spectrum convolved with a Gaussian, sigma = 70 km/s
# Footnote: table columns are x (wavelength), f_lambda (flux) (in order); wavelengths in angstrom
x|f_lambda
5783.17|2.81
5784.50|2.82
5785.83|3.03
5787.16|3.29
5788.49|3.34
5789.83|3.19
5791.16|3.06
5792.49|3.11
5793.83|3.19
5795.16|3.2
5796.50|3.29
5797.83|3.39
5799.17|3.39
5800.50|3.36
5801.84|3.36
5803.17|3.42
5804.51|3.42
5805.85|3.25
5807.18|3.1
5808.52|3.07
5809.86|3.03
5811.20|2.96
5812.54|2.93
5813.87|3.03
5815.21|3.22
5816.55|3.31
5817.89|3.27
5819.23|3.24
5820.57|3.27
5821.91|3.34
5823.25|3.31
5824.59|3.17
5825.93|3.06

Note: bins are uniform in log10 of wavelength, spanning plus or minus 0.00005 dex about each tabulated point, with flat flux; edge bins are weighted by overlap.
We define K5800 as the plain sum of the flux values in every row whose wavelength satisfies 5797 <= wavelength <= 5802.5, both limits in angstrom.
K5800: 13.5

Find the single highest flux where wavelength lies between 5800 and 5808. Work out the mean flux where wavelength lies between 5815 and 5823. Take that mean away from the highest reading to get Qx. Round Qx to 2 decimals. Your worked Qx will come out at 0.14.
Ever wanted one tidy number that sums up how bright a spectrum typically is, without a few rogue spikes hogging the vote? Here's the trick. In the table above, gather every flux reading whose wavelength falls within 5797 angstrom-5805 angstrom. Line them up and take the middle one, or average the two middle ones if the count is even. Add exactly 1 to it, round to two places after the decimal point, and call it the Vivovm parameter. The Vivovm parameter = 4.39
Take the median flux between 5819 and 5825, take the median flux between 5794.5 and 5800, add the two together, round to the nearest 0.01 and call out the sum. 6.61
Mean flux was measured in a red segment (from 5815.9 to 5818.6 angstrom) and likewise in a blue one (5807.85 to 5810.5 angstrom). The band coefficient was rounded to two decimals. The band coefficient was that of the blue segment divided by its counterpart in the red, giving 0.93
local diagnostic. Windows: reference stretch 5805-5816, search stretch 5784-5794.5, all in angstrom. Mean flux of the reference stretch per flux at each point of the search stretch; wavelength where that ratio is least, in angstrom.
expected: 5788.49 angstrom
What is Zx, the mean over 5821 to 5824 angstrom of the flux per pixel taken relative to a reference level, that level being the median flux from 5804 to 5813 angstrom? 1.08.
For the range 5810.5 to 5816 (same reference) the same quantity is 0.99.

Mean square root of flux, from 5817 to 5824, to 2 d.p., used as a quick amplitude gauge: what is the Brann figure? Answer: 1.81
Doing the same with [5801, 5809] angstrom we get 1.81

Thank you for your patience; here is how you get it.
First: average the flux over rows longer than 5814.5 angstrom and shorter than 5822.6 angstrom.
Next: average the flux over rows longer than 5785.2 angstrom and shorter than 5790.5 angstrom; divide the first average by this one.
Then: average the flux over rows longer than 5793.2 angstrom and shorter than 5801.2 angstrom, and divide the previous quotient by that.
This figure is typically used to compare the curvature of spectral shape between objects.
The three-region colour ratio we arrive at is 0.31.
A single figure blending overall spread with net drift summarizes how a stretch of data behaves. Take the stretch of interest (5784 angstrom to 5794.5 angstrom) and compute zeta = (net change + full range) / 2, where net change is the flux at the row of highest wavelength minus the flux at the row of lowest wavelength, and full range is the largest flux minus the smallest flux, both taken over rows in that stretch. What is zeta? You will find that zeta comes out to 0.4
